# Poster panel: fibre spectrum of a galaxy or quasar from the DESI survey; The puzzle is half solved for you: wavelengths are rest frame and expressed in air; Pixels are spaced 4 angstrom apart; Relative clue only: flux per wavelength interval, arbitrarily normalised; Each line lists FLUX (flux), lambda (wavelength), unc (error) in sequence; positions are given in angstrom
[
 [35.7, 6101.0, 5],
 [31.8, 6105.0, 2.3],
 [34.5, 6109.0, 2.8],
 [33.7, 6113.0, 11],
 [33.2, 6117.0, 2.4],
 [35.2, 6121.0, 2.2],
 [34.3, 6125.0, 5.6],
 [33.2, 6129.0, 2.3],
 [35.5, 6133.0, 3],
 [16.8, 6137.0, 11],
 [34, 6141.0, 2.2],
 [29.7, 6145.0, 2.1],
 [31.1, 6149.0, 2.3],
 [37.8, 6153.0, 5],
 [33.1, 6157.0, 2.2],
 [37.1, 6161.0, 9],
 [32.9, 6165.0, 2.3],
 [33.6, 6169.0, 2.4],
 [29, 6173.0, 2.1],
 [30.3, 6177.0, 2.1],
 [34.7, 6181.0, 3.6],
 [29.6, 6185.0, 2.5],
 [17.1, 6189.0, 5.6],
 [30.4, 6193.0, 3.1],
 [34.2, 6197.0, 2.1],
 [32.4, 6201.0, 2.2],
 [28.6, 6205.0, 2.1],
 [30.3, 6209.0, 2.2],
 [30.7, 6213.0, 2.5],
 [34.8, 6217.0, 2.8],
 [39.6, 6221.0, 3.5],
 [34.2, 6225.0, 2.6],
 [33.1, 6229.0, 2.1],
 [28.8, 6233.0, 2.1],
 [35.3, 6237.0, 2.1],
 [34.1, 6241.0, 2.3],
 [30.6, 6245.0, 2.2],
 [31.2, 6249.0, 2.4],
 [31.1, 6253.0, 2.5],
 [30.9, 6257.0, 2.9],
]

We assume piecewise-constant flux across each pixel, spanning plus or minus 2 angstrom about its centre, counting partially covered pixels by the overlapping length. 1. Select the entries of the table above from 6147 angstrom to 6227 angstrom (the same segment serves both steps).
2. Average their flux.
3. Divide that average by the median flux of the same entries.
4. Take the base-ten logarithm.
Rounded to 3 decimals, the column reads -0.008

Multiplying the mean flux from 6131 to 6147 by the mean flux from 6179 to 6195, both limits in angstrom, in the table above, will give 811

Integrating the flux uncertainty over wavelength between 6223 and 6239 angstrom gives 36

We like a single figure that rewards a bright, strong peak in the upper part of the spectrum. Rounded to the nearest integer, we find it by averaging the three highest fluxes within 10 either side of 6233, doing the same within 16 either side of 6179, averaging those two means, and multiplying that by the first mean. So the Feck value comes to 1179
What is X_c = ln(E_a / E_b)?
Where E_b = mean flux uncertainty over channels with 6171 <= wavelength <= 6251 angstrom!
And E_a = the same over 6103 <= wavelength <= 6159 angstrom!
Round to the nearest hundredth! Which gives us 0.43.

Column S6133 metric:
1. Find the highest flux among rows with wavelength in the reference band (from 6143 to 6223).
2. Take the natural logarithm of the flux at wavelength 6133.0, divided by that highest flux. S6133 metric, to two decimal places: -0.11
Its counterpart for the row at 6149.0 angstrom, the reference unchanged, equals -0.24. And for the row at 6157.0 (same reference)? -0.18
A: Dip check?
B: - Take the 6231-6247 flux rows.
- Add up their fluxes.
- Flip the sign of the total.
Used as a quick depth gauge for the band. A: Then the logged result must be -129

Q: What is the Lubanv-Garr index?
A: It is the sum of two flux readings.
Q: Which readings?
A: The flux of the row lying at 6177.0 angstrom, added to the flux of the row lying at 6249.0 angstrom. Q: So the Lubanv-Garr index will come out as 61.5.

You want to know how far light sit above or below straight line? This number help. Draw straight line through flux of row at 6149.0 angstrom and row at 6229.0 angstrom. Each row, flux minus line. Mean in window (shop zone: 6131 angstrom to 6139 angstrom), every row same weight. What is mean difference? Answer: -4.6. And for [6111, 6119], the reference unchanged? 3.2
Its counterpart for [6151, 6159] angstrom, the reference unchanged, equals 4.2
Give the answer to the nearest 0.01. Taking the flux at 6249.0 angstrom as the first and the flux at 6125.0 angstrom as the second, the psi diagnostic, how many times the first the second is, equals 1.10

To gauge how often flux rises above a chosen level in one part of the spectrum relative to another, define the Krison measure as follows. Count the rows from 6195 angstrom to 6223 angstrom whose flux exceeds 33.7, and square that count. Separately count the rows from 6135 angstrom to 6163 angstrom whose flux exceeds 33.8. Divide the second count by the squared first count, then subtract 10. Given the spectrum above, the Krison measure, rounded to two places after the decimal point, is -9.67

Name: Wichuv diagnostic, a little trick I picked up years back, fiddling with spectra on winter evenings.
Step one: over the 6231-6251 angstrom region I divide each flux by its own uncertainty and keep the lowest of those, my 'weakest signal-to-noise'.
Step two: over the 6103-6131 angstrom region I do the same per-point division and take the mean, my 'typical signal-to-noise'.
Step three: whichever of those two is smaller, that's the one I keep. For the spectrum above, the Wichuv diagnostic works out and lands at 11.4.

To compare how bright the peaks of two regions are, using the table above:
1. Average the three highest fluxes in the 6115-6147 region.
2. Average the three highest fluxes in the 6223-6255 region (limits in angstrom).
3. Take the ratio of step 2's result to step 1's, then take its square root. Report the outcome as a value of 0.993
